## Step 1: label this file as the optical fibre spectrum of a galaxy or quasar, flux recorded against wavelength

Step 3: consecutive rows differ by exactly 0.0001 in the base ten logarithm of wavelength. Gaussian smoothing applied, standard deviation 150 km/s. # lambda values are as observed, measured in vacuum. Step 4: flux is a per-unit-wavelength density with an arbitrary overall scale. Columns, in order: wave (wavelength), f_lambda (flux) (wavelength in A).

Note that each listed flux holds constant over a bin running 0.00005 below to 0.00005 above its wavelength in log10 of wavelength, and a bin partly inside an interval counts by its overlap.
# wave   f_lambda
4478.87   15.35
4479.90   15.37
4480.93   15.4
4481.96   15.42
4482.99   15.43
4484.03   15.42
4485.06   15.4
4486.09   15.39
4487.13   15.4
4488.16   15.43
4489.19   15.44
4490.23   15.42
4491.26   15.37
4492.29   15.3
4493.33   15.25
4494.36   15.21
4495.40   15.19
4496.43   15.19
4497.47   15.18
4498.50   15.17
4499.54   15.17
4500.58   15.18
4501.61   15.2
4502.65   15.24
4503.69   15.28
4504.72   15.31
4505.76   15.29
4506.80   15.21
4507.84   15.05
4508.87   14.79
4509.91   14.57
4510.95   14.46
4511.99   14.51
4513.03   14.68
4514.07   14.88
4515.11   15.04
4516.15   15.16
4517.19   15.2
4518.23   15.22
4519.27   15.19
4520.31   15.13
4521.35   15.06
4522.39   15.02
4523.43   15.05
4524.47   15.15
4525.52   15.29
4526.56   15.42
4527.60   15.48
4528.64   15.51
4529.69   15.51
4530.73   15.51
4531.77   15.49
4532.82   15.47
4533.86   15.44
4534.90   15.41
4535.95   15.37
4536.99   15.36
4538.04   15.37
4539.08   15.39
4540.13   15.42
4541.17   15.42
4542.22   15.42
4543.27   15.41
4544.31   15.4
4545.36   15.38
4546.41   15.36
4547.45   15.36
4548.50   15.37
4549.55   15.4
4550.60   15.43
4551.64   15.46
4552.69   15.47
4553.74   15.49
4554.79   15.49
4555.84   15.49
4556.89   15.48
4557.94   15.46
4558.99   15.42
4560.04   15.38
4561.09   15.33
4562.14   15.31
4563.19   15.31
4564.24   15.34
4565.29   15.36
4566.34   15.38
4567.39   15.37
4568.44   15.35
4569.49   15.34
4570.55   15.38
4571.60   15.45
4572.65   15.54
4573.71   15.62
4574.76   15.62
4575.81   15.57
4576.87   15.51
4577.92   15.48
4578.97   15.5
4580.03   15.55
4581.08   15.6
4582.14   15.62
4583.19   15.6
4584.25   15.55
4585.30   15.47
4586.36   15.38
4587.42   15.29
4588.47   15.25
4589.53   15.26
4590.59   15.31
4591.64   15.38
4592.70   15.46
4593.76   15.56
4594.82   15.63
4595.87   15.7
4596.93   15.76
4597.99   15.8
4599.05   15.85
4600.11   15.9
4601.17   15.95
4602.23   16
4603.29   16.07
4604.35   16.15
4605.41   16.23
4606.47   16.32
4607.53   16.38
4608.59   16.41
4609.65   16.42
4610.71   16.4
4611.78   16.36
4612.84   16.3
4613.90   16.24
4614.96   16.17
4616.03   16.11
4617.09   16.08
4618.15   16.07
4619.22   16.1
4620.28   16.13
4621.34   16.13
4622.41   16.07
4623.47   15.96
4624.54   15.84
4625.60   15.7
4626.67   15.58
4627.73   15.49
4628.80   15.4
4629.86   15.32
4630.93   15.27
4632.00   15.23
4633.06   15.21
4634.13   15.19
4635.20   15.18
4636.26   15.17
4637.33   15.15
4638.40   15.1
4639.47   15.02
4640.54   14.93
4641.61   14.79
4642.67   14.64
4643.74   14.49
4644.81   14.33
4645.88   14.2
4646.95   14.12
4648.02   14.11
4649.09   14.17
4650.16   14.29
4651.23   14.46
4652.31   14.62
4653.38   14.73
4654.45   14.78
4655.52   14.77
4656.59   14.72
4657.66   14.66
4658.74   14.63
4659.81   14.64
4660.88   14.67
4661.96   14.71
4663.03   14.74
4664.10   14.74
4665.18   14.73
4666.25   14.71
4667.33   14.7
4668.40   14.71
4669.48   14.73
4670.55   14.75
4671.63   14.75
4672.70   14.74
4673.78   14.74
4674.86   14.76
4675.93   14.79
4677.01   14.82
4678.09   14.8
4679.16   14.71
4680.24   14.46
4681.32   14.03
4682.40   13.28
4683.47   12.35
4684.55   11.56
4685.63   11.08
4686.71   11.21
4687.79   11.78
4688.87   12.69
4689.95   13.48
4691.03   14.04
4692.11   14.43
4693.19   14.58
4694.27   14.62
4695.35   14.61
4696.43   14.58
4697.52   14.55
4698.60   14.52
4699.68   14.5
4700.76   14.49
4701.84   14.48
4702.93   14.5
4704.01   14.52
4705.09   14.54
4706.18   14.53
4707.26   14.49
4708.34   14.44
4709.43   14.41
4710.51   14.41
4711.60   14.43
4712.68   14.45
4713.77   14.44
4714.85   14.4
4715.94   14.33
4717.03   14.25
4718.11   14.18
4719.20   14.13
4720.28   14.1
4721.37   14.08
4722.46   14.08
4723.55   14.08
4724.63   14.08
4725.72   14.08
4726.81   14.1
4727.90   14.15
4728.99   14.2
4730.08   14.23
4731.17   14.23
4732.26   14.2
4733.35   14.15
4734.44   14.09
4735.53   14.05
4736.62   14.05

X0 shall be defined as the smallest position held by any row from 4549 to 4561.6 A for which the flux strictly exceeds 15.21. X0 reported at 4549.55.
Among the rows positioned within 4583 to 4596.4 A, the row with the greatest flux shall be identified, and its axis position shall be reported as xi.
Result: 4595.87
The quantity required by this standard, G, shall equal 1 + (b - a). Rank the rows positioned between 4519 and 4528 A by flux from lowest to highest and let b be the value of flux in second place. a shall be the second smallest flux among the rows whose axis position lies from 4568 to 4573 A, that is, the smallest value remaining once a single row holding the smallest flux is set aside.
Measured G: 0.7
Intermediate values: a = 15.35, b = 15.05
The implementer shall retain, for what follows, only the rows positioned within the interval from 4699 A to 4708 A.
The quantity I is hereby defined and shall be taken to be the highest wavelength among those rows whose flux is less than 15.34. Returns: 4707.26 A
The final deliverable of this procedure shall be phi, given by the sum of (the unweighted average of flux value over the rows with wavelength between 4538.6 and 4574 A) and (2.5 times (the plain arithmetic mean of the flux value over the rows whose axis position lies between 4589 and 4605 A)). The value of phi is 54.7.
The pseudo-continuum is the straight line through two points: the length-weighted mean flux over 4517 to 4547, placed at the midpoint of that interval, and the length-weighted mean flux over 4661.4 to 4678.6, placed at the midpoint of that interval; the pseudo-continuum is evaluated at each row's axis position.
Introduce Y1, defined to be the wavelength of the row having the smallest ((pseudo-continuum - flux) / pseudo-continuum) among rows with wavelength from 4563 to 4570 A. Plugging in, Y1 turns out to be 4566.34 A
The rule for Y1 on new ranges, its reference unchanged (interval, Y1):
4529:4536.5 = 4530.73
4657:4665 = 4664.10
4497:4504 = 4503.69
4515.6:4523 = 4518.23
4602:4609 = 4608.59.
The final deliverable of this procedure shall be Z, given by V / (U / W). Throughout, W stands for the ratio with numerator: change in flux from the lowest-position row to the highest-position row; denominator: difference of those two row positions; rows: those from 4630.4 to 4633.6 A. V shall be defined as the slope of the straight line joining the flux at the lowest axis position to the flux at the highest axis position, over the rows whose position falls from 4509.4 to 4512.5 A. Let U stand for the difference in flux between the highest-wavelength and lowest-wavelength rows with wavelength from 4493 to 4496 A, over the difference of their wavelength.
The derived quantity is -0.028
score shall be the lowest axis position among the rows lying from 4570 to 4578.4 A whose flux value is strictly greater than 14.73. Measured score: 4570.55 A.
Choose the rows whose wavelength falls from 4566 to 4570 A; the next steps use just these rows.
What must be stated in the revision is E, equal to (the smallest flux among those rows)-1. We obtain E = 14.34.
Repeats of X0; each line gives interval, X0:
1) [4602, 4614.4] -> 4602.23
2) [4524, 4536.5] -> 4525.52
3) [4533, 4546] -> 4533.86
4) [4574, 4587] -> 4574.76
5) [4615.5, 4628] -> 4616.03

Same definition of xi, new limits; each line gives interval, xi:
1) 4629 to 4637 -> 4629.86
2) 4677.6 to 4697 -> 4678.09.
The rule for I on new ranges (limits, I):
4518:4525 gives 4524.47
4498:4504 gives 4503.69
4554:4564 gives 4563.19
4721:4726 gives 4725.72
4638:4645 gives 4644.81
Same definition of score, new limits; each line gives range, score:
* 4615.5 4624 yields 4616.03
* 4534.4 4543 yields 4534.90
